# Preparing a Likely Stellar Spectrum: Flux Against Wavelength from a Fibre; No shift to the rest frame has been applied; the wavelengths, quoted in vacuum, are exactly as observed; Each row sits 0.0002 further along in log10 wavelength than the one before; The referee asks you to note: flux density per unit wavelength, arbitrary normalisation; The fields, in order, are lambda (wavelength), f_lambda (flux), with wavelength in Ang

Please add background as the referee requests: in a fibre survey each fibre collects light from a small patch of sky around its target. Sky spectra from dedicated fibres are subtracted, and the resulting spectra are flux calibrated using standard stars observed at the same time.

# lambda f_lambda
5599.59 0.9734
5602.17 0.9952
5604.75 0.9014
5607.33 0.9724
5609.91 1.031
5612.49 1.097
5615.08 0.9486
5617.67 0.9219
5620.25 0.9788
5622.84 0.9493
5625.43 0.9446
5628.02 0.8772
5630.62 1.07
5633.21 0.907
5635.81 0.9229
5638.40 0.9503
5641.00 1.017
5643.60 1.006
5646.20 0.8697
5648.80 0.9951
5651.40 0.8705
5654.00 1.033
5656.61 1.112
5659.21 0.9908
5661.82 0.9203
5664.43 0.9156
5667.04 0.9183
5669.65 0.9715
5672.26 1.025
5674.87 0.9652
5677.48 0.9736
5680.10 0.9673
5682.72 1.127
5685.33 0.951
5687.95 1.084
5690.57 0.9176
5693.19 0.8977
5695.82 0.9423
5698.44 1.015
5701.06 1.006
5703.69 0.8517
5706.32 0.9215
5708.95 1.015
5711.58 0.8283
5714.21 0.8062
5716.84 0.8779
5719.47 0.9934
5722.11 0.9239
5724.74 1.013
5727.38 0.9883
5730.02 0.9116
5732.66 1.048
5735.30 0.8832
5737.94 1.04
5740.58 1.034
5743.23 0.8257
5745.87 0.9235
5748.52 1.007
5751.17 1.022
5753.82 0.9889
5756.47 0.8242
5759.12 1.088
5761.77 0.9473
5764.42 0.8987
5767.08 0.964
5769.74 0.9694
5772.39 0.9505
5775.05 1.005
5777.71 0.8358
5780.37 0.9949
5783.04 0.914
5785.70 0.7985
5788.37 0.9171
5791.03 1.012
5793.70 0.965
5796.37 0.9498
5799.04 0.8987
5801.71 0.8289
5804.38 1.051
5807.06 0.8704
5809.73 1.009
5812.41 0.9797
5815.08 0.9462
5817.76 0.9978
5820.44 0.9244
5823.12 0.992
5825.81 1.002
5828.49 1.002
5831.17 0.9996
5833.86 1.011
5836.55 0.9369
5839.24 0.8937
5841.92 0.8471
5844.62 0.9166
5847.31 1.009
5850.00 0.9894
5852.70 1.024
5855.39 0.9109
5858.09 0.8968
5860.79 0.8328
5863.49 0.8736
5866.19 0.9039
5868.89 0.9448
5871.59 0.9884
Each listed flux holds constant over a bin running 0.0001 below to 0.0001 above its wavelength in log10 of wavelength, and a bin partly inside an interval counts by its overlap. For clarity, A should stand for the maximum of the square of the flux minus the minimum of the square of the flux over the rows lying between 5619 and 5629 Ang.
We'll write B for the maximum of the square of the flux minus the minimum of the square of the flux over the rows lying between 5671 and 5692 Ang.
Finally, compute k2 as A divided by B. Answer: 0.4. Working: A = 0.19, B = 0.43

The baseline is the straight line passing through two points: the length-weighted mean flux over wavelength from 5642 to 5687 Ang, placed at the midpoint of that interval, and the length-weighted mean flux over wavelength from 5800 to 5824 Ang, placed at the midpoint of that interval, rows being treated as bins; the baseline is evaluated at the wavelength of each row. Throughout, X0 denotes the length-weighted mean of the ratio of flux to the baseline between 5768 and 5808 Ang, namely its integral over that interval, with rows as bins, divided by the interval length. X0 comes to 0.97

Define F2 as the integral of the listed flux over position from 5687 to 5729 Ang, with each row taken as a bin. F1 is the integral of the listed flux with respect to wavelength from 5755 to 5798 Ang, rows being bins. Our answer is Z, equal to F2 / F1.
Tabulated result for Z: 0.978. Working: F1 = 40.4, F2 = 39.5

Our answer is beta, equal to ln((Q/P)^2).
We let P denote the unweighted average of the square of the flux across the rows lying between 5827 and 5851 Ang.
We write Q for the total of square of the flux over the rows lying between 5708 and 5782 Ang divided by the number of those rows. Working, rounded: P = 0.917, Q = 0.91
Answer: -0.02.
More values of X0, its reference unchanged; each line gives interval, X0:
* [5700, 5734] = 0.97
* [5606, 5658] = 0.99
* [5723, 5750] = 1.00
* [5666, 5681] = 0.99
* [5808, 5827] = 1.02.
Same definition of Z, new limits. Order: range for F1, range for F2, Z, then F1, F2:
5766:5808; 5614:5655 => 0.997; 39.2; 39.1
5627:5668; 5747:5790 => 1.031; 39.4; 40.7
